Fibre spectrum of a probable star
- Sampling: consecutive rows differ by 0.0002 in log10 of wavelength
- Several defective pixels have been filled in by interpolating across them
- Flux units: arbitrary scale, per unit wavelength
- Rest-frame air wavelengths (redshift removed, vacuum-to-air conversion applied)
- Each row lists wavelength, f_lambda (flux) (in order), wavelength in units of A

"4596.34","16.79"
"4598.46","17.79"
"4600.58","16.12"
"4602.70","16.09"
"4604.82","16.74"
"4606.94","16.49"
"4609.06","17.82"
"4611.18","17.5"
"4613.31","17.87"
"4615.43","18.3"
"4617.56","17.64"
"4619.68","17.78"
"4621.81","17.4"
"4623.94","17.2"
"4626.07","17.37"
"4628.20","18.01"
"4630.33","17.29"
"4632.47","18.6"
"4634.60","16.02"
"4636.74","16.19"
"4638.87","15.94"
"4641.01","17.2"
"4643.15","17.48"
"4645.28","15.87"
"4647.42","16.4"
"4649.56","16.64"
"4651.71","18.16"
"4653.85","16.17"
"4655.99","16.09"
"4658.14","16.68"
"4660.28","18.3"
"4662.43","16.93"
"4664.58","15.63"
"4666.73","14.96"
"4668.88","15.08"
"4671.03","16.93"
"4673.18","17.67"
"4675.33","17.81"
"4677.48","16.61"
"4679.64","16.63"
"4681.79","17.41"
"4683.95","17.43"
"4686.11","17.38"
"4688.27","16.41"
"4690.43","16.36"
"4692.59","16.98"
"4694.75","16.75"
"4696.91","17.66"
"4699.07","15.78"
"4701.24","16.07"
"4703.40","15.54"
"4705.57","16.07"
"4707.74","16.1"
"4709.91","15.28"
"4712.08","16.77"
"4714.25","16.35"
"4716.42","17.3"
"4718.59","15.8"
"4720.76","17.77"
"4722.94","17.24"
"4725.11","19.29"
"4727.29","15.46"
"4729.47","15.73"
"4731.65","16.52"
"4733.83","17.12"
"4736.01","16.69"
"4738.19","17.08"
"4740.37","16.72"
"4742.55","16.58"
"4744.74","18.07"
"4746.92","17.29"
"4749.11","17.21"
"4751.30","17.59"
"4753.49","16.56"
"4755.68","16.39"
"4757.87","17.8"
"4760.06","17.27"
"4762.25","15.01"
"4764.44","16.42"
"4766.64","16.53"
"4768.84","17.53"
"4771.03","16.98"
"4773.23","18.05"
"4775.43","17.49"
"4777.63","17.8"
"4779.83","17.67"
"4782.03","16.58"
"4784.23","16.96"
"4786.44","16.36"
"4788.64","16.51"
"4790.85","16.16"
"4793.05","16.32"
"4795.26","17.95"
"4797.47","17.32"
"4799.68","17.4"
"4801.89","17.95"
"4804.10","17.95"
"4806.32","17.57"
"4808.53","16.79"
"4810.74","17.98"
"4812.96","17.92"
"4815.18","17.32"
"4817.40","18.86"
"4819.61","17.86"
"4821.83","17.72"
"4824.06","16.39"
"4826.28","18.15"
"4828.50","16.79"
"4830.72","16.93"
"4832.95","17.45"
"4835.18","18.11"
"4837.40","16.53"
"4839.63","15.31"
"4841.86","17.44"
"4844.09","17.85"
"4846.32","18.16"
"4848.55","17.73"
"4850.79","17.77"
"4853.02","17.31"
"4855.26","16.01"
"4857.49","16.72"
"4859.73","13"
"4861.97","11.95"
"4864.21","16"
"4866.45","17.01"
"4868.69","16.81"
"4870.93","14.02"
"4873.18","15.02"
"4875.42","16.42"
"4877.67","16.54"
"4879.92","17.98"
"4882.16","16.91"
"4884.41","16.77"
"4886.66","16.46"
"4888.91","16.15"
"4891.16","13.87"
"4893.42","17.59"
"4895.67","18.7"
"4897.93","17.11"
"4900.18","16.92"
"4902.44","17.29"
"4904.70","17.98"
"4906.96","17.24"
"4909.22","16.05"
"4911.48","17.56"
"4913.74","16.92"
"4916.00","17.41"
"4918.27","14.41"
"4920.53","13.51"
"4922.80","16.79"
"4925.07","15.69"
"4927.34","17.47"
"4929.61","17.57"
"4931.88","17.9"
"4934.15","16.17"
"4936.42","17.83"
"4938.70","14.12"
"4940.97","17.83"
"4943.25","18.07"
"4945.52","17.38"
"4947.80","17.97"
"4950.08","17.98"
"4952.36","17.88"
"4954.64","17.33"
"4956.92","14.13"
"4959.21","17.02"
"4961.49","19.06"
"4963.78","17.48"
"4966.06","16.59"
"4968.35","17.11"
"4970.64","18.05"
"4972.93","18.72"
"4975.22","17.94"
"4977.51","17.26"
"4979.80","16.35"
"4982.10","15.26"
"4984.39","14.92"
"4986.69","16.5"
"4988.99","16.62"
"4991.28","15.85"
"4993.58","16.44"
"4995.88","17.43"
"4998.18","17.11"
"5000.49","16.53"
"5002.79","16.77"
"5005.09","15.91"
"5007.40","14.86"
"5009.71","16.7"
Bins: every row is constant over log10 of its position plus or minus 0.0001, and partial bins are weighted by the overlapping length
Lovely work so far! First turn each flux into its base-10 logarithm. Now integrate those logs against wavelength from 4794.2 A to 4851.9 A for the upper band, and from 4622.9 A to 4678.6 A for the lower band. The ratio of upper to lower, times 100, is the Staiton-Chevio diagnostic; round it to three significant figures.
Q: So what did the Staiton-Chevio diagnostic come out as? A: 105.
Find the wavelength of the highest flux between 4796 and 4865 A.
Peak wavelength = 4817.40 A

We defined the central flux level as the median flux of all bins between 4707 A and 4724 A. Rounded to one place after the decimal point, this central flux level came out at 16.6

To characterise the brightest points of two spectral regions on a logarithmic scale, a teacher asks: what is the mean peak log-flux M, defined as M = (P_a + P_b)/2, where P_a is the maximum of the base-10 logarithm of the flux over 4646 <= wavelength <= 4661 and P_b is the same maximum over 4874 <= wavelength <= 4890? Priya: 1.26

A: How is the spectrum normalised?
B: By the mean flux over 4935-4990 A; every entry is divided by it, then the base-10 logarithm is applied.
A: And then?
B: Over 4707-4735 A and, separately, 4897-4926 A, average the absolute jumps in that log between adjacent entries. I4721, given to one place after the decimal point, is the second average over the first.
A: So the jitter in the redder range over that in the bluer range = 1.0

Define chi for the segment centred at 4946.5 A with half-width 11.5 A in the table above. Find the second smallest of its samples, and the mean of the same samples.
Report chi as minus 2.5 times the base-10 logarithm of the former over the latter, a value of 0.20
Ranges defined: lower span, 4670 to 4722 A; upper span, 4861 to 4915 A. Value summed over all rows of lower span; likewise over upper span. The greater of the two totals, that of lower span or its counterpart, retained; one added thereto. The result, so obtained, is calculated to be 402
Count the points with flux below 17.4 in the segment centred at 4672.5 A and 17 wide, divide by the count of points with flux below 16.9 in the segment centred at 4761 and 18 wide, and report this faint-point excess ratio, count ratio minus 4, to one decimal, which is -2.8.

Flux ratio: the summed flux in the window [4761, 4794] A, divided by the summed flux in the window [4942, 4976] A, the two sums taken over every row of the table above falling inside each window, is 0.96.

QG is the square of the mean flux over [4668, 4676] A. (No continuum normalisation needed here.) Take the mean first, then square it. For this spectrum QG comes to 285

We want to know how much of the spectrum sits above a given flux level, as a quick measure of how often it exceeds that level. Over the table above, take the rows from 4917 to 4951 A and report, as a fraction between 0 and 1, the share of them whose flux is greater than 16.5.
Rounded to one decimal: 0.7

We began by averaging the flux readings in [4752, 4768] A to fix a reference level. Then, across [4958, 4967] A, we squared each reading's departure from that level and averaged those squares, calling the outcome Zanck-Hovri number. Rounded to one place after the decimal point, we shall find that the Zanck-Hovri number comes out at 1.8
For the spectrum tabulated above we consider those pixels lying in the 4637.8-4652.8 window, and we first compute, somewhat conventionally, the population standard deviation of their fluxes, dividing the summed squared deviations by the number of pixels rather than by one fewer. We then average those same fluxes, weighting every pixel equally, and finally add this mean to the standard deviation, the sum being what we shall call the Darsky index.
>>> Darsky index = 17.6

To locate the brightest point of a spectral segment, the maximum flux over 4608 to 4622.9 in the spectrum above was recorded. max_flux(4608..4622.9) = 18.3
